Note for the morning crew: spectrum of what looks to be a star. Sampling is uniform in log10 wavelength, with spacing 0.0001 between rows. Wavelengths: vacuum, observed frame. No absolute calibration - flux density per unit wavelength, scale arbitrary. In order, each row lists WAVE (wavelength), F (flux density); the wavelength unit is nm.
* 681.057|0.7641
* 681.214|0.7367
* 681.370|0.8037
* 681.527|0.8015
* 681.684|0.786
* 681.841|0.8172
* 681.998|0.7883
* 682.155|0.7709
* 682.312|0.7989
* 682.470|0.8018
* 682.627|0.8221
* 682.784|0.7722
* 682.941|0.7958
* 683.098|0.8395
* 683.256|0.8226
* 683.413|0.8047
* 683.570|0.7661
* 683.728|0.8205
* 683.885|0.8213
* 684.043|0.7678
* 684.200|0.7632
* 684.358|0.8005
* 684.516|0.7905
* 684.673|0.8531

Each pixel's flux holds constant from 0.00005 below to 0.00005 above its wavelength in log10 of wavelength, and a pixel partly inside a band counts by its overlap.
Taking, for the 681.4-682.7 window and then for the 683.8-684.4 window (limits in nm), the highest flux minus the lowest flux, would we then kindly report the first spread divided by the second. 0.88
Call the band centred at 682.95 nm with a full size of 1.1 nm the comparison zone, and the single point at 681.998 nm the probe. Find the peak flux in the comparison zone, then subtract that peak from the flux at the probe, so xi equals -0.0512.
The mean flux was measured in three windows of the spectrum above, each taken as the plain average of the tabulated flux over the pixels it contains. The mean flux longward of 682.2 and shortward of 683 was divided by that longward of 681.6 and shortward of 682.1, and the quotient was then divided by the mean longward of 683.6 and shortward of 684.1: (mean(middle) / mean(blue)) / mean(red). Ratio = 1.25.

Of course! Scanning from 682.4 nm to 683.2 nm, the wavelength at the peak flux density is 683.098 nm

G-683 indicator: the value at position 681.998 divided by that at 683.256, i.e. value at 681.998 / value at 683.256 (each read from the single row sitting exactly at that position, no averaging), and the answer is 0.96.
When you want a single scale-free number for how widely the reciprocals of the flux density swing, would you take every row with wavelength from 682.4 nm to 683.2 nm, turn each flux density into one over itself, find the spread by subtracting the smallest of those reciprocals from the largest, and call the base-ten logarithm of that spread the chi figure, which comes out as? -0.98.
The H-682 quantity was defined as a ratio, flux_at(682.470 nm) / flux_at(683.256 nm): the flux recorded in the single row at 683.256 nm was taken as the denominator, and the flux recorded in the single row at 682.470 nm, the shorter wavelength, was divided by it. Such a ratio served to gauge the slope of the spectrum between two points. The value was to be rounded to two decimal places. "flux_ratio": 0.97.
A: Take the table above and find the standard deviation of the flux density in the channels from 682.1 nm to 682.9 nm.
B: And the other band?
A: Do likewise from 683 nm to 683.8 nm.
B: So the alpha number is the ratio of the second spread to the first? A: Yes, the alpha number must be 1.3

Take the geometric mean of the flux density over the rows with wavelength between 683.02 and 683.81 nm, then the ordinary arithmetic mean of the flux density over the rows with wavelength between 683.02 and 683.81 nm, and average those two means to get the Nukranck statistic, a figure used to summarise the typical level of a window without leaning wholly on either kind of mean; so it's 0.810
